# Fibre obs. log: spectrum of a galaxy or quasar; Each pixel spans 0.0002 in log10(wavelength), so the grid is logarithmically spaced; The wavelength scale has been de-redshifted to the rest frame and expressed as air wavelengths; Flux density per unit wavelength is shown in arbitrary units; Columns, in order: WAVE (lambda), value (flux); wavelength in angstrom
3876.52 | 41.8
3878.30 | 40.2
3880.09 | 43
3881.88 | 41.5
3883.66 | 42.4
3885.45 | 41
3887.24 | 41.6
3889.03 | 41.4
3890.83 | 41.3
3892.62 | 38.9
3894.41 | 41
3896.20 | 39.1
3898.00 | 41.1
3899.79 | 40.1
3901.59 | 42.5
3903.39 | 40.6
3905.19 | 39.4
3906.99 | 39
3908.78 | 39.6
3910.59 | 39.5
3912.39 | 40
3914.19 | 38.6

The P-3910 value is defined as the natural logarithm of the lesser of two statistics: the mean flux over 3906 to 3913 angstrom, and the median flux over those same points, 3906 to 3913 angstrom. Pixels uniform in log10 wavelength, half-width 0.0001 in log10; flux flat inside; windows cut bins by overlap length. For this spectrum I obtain 3.68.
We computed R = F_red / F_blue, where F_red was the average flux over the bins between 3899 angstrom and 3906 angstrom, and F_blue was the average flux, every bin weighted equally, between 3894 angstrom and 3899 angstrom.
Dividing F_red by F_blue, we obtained 1.01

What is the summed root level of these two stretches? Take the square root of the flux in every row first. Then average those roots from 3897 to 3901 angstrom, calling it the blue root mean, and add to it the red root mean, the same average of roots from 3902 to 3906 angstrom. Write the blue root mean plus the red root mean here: 12.7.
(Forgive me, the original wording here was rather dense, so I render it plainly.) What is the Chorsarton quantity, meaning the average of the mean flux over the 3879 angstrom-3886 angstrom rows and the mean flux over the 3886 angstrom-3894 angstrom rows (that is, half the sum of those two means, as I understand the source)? 41.39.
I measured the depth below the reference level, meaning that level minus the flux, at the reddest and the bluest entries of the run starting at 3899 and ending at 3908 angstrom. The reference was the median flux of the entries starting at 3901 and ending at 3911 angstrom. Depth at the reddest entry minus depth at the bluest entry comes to 1.1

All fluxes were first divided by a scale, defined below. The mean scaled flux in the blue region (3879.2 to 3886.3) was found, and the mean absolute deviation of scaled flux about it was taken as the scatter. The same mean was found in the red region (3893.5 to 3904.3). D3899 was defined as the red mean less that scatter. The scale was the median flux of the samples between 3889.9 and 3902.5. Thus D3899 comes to 0.976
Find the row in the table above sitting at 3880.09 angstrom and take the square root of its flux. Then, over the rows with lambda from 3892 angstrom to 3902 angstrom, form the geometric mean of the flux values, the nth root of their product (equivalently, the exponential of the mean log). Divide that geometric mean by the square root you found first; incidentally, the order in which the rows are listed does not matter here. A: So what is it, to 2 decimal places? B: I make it 6.17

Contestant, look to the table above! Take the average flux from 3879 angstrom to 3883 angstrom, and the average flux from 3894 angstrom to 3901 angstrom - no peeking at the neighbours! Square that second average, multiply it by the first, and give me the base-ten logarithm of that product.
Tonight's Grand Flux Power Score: 4.84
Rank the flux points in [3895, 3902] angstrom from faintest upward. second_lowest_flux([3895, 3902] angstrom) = 40.1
